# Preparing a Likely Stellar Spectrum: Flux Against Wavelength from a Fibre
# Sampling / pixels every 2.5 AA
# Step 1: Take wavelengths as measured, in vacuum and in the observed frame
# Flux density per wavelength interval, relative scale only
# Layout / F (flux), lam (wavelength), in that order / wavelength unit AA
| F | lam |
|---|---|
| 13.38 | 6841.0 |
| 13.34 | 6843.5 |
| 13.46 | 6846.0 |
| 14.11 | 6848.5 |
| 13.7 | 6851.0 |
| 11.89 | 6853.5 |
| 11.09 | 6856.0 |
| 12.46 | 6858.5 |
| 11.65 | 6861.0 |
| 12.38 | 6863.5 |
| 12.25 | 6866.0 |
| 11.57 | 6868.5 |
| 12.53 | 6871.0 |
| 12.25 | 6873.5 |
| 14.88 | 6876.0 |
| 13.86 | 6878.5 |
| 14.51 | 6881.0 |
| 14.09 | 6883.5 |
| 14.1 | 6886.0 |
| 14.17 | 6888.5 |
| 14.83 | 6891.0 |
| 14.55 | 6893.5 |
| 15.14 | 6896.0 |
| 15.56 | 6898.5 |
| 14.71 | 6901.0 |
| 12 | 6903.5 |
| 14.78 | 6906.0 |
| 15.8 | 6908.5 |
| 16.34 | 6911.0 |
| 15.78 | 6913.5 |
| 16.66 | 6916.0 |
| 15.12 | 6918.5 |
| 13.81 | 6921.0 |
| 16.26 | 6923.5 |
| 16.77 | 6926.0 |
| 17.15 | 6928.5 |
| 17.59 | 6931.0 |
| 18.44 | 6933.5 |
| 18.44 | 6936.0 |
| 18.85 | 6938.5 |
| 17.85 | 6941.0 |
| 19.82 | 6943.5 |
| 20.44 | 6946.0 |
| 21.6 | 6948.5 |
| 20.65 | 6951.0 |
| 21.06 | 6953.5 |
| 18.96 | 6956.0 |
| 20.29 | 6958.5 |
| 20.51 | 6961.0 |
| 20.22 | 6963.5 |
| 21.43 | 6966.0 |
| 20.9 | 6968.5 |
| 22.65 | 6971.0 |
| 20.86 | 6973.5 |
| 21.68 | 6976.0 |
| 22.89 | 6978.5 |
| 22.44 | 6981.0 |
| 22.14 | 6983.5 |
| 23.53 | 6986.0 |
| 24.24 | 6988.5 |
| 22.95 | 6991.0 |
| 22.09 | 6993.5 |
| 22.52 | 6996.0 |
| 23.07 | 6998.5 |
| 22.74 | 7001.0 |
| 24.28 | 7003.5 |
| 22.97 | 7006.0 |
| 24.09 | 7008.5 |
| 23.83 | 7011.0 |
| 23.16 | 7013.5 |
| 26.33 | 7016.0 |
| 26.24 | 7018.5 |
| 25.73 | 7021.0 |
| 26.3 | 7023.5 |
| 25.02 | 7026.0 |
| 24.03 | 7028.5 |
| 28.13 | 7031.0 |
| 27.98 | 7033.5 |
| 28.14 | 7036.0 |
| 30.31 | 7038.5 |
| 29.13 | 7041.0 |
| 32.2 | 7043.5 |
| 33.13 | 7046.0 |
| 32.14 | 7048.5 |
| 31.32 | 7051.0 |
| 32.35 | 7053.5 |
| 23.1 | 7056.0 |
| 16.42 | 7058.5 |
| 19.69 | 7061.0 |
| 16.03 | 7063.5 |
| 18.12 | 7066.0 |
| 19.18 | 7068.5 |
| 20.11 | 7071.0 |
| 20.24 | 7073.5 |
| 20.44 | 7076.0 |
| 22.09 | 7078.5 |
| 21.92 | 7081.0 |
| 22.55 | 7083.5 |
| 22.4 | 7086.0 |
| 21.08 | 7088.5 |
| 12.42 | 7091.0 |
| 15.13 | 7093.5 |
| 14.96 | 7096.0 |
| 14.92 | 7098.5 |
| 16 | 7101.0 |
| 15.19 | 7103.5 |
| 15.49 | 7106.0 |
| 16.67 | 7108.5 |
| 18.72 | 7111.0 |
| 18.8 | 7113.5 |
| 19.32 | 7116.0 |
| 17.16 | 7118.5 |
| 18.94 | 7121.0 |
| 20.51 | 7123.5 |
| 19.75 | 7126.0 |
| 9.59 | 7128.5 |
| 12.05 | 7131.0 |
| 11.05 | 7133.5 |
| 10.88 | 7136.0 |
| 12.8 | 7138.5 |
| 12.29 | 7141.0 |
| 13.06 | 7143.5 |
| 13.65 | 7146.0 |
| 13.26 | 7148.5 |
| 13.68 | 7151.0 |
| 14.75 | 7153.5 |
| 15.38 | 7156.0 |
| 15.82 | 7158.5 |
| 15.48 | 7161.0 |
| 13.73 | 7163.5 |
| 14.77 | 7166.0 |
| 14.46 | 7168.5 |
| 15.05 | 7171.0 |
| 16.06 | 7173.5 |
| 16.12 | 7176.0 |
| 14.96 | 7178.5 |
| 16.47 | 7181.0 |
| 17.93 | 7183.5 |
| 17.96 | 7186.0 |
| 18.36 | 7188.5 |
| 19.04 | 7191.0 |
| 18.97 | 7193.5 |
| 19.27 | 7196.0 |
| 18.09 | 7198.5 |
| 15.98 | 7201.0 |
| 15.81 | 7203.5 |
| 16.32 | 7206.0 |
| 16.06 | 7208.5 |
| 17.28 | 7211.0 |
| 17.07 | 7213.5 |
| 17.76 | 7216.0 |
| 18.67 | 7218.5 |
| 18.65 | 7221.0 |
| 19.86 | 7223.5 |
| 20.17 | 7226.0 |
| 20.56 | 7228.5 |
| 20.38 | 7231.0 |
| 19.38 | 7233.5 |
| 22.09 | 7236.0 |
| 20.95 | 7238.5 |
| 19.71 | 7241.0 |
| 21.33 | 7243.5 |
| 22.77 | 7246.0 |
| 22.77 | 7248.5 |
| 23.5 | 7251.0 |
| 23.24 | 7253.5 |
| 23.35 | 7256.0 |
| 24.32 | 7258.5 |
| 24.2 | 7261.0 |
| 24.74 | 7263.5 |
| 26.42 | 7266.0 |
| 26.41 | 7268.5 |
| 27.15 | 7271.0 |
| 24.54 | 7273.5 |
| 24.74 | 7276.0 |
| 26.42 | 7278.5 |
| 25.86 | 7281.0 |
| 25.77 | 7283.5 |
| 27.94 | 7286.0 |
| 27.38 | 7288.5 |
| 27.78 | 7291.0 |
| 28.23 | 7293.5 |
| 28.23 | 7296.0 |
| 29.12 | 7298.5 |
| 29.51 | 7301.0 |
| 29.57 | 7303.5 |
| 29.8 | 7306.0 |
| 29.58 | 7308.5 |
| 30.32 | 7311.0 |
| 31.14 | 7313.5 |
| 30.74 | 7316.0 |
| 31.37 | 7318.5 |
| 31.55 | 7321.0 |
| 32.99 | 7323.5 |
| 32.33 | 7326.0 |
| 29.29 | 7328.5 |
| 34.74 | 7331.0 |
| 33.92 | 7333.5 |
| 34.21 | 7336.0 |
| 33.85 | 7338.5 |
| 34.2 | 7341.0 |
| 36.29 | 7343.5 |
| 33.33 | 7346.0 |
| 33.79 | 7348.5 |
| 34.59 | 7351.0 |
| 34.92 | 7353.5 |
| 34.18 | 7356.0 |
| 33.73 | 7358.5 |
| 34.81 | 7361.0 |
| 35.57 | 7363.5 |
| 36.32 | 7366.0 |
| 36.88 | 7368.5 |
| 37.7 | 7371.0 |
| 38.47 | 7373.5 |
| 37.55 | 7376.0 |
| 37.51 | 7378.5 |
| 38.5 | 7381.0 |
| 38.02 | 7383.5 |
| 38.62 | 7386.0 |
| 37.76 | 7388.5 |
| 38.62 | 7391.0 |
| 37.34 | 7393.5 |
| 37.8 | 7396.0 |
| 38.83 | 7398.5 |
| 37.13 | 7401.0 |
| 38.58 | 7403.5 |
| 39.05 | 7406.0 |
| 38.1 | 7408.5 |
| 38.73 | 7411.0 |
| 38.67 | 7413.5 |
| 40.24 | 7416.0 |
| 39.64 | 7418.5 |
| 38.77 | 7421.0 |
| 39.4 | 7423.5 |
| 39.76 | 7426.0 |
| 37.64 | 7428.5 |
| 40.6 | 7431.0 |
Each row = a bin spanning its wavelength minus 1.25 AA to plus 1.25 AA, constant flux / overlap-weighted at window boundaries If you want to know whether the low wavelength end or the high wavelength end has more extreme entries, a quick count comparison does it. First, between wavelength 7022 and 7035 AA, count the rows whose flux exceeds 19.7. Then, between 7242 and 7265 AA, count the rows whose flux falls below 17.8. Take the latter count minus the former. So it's -5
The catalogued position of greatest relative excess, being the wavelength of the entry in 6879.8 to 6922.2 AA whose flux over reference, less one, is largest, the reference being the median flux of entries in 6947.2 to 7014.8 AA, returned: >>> 6916.0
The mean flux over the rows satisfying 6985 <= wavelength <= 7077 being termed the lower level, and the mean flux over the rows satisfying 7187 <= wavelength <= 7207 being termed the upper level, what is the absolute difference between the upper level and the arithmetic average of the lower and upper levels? 3.4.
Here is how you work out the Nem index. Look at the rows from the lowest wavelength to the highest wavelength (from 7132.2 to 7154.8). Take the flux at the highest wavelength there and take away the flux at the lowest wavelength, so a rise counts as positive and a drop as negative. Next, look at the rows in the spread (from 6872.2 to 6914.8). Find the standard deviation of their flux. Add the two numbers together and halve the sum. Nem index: 2.4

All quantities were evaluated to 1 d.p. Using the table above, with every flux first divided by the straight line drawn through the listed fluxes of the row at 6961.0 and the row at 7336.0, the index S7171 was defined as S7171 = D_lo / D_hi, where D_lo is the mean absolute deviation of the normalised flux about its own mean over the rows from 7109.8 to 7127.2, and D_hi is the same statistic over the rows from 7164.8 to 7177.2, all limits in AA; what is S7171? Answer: 1.2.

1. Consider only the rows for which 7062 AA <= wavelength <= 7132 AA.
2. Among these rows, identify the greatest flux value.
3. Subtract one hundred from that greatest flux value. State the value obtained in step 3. -77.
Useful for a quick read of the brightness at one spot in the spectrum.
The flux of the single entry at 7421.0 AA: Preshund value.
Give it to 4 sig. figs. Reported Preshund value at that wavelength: 38.77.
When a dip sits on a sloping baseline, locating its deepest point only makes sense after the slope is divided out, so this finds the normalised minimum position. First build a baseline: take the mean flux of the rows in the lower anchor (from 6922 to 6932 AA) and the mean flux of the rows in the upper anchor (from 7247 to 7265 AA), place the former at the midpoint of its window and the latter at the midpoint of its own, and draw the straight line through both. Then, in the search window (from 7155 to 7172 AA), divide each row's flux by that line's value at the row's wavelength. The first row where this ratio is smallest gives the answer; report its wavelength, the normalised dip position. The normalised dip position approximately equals 7163.5 AA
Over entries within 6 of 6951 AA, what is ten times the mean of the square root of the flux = 45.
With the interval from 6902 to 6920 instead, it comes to 39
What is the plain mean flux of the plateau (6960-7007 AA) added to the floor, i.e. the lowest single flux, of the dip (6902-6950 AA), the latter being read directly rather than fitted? 34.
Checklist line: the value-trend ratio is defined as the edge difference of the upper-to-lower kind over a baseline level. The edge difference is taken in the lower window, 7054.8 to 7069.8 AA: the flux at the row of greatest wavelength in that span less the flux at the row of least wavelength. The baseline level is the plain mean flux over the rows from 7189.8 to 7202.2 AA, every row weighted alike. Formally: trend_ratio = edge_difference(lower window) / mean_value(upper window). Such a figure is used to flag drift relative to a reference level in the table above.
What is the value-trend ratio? -0.21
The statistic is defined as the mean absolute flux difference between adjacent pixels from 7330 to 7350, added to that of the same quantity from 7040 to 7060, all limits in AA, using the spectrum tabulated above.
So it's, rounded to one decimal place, 4.3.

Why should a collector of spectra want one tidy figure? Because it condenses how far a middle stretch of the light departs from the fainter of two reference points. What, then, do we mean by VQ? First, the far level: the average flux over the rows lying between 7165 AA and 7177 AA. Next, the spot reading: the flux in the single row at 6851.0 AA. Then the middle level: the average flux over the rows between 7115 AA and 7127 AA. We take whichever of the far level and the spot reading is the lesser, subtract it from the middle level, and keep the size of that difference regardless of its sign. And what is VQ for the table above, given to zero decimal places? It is 5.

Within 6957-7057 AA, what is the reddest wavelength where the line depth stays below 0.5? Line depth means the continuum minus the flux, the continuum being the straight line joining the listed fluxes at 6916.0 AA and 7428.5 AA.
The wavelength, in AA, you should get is 7056.0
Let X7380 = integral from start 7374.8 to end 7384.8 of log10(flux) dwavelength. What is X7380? 15.8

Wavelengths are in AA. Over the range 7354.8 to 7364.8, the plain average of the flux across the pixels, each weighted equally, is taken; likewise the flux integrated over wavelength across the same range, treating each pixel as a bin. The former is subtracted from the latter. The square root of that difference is 17.6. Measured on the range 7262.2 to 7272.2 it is 15.3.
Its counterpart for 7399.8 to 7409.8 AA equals 18.5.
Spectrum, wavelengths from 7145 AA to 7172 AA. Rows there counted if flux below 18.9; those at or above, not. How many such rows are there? 11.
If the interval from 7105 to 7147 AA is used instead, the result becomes 13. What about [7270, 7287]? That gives 0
